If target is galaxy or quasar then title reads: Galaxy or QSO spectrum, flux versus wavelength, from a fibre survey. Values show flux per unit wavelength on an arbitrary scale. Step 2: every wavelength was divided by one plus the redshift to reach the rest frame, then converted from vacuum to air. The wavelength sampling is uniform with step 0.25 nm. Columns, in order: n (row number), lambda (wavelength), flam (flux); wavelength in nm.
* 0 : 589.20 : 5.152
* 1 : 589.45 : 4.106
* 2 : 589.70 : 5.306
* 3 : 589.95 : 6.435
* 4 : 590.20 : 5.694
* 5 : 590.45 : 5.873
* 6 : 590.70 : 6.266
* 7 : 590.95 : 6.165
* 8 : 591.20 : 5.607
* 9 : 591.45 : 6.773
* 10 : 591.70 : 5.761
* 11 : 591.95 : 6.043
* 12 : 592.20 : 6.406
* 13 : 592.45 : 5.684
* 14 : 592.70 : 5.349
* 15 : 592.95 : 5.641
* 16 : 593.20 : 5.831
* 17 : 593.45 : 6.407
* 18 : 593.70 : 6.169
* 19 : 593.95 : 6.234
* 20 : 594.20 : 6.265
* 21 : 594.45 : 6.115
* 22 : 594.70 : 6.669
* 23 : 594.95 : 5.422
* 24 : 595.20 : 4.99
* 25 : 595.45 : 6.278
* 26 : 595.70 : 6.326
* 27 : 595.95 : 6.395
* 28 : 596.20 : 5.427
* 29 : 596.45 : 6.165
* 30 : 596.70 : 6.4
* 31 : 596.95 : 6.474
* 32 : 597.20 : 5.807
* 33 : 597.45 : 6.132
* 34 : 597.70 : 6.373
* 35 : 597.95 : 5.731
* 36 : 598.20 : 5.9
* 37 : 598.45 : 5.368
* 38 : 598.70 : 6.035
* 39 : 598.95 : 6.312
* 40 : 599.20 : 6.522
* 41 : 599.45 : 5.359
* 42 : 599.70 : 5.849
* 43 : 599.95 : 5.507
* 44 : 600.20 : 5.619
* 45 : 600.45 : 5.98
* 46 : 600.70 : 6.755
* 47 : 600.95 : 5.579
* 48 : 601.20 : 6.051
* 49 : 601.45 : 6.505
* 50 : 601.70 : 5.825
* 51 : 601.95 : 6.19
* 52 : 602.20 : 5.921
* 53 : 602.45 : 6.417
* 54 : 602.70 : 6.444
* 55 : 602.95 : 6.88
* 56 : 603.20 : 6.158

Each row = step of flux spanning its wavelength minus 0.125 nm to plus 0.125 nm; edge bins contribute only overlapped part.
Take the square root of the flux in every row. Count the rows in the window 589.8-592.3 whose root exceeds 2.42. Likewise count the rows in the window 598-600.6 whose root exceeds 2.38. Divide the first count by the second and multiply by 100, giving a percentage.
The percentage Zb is 117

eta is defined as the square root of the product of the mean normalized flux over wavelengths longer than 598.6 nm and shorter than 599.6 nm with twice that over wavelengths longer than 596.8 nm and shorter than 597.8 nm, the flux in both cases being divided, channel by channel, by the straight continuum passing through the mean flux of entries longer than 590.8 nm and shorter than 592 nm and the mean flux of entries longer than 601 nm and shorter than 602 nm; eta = 1.42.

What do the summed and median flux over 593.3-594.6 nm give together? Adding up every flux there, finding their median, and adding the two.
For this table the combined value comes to 37.4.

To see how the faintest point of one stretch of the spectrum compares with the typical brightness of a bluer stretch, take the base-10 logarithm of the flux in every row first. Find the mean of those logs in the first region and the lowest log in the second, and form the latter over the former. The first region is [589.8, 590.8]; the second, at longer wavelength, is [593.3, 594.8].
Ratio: 1.01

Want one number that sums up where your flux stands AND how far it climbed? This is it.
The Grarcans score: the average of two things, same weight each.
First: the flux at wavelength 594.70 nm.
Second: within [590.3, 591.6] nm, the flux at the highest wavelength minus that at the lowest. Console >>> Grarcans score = 3.8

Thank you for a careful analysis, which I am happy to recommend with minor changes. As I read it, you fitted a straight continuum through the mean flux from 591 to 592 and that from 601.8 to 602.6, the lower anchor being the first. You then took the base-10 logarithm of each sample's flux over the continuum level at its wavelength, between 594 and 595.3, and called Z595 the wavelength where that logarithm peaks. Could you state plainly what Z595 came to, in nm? 594.70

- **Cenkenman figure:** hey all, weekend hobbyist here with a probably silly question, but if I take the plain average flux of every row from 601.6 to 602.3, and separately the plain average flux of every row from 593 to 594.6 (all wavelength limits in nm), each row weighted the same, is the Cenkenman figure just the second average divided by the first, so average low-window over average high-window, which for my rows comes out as 1.03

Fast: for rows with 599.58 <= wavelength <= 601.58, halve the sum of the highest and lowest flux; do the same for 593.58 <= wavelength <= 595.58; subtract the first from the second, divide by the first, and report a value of -0.049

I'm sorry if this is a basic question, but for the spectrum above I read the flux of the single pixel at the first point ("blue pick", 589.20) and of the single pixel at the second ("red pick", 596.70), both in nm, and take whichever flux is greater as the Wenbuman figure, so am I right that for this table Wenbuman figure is 6.40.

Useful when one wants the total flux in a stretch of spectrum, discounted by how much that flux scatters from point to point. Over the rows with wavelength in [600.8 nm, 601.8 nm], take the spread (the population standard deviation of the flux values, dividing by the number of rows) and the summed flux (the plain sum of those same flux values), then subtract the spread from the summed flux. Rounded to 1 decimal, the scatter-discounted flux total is 23.6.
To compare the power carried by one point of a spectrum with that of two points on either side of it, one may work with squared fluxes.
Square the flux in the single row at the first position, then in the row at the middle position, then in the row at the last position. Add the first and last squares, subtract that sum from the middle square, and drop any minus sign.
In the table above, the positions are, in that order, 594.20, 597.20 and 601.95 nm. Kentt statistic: 43.8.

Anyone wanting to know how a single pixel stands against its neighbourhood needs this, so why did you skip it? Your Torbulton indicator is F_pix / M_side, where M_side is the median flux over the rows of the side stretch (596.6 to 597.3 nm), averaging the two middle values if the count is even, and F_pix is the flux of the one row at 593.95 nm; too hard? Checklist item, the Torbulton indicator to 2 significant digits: 0.97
